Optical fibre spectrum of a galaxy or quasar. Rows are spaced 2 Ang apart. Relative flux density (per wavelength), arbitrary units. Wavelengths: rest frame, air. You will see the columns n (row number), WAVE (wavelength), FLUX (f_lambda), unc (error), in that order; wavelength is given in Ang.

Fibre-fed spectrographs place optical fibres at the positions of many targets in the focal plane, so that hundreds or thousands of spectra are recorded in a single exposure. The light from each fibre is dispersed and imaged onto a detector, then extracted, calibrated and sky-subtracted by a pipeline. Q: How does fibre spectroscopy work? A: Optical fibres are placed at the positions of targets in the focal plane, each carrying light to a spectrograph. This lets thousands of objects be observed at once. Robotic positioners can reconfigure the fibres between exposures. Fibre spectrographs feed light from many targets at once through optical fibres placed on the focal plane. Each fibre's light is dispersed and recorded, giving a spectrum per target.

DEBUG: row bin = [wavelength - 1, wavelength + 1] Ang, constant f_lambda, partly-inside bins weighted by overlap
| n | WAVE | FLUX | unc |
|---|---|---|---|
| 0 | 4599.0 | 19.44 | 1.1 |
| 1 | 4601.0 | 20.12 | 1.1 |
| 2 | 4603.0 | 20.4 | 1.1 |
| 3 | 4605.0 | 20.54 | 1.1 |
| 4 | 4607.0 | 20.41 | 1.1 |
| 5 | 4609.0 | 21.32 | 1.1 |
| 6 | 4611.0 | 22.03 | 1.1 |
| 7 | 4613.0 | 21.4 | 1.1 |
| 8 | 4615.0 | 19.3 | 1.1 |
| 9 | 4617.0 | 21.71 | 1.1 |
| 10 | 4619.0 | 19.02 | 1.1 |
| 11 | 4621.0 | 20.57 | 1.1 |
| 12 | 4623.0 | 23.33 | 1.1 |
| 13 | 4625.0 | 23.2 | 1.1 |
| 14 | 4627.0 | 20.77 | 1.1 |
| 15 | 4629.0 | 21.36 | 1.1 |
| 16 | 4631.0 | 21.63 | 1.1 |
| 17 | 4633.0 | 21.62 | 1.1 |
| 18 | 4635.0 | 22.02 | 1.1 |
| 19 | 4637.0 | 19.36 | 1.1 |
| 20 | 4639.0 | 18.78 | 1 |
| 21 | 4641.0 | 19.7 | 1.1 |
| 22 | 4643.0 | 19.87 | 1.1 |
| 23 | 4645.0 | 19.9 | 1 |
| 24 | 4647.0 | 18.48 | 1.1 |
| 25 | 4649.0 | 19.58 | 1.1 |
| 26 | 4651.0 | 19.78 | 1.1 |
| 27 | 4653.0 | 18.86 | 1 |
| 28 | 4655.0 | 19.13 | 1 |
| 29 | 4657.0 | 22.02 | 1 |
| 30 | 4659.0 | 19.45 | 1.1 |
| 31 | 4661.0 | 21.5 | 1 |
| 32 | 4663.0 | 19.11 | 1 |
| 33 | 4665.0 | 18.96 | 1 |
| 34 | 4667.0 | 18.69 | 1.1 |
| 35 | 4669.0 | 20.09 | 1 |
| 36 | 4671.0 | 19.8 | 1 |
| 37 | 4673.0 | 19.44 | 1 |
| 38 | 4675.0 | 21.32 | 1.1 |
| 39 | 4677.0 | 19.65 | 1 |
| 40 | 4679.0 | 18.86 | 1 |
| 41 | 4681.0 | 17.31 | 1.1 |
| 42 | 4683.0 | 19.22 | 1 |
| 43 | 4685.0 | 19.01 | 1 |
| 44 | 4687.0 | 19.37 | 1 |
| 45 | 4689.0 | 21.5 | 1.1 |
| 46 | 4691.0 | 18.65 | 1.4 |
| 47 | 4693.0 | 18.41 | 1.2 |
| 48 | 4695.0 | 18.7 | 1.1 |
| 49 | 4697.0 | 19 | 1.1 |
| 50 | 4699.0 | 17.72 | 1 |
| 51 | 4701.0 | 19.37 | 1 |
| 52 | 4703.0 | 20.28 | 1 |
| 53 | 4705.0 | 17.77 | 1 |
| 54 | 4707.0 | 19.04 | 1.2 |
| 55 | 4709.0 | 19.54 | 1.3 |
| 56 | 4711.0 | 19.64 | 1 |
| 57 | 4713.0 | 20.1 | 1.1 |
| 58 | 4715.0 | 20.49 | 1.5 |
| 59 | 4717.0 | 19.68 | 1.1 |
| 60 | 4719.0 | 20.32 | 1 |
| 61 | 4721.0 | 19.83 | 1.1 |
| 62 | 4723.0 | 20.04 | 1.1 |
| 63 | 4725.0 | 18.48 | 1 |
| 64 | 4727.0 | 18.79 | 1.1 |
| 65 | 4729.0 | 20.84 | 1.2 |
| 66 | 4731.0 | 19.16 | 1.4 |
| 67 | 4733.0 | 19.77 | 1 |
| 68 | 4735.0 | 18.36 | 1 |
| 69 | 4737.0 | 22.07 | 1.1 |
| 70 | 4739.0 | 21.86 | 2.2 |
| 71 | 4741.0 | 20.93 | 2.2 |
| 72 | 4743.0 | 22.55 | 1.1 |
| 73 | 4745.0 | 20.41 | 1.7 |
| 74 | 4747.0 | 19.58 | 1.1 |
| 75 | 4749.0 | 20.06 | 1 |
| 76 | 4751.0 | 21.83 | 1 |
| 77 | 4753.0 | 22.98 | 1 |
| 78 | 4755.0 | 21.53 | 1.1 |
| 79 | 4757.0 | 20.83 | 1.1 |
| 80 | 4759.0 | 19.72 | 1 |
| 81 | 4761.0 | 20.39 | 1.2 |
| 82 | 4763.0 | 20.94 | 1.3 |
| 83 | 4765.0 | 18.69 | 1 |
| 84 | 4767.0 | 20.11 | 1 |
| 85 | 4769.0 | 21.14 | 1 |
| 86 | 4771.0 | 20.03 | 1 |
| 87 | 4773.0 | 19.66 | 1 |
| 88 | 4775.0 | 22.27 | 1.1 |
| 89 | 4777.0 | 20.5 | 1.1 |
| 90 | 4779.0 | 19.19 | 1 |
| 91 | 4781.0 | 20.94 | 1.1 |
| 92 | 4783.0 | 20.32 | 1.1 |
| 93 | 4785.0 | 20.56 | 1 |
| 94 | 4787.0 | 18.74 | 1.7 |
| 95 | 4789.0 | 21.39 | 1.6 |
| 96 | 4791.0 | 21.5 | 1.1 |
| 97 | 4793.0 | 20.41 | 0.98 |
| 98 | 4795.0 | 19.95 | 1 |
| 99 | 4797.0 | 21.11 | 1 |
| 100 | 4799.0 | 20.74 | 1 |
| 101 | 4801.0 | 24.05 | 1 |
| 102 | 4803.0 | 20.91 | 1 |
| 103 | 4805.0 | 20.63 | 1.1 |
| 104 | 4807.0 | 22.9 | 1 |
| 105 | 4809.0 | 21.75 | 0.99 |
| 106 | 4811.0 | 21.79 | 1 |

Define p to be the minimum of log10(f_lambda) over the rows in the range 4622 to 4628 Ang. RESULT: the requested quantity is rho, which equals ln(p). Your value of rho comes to 0.28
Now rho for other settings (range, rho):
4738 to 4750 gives 0.26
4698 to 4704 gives 0.22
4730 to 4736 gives 0.23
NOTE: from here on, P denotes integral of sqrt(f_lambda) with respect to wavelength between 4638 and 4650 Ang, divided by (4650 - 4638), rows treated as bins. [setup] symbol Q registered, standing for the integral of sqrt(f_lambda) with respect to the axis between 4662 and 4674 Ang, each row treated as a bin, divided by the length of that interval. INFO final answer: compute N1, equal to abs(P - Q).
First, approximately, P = 4.40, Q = 4.40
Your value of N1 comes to 0.00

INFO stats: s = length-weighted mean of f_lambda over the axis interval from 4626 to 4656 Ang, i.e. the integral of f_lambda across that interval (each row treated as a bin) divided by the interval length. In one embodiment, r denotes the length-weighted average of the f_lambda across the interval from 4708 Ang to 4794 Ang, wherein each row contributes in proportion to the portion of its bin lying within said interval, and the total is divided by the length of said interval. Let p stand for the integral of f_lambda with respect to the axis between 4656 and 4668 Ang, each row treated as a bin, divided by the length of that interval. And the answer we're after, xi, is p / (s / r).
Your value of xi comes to 20.3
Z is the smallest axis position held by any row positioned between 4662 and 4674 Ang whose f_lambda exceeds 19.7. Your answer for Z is 4669.0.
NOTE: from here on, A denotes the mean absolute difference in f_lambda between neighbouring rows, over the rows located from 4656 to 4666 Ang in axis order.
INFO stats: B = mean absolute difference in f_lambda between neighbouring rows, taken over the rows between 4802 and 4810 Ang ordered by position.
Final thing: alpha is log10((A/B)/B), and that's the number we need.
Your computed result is 0.07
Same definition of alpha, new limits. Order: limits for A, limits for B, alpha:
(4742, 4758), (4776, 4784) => -0.09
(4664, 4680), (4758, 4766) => -0.15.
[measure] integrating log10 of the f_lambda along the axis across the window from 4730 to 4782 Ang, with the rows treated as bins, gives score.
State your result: 68.3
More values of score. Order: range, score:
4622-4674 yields 67.9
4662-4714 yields 66.8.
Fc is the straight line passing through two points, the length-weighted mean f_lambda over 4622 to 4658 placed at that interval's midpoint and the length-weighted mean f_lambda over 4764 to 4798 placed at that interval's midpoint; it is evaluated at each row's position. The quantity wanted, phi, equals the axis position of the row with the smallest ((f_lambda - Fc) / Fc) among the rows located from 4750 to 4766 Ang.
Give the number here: 4765.0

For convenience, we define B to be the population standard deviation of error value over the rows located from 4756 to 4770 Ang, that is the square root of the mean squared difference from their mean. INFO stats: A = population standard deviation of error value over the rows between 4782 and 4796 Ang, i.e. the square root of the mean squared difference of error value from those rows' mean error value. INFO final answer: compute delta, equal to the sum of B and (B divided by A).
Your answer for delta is 0.5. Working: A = 0.282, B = 0.11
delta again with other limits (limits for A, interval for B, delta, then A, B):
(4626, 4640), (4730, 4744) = 14.9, 0.035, 0.50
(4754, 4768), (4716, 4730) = 0.7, 0.107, 0.06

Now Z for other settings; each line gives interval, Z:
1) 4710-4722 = 4713.0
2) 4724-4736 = 4729.0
